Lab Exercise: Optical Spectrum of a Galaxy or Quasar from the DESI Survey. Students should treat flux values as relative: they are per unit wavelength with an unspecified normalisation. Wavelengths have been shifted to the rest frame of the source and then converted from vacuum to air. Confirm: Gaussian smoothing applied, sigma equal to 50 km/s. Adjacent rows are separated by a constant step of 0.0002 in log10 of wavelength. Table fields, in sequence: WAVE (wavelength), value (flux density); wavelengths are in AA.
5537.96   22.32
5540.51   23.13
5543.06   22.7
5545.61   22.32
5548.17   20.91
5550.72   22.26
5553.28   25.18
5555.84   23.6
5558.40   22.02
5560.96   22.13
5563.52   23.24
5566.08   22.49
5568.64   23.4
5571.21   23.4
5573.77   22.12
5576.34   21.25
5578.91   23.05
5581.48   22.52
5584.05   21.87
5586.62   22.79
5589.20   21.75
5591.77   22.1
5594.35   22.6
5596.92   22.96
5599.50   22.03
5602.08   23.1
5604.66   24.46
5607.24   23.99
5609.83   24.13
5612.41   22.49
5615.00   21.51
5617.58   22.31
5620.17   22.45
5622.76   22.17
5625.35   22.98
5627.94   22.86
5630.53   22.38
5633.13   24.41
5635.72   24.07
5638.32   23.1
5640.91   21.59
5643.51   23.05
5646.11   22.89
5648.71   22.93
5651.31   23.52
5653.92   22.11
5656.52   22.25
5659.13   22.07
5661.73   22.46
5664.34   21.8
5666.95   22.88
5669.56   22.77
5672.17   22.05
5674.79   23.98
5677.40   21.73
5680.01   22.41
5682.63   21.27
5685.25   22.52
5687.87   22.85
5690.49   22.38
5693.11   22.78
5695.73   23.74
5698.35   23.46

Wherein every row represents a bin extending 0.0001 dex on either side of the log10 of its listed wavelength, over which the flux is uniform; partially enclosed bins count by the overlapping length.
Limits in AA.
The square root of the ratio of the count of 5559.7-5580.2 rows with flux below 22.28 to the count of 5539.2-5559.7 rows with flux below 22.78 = 0.77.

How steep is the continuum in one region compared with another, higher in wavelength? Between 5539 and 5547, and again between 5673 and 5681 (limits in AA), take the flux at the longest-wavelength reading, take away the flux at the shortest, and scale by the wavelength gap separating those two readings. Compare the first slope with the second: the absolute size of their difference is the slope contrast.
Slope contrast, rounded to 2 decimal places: 0.14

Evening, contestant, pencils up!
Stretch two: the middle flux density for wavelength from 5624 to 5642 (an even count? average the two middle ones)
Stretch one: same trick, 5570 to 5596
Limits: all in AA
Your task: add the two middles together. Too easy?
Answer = 45.3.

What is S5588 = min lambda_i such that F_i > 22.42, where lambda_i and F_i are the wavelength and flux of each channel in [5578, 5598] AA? 5578.91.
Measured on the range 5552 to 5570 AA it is 5553.28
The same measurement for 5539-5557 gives 5540.51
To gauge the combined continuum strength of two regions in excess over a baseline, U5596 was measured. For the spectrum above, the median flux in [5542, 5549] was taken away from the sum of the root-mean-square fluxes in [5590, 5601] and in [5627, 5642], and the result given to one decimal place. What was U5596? 23.2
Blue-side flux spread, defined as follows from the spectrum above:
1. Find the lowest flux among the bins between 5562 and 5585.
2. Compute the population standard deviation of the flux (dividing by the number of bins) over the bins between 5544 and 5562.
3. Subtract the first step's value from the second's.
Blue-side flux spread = -20.0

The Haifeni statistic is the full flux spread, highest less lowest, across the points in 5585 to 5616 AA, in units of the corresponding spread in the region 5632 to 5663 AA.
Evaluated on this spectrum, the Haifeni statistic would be 1.0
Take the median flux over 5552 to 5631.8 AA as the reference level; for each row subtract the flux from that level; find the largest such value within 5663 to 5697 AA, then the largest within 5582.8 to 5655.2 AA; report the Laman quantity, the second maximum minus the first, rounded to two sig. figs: -0.24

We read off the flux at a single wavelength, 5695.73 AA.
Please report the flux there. 23.74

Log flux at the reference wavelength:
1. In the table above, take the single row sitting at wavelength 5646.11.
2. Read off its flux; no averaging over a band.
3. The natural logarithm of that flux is 3.13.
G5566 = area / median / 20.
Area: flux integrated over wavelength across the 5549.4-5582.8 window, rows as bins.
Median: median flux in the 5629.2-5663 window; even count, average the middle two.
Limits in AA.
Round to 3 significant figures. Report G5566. 1.66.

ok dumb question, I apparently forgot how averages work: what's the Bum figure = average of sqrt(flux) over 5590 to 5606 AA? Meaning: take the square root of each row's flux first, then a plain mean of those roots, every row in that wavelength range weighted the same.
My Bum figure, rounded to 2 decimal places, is 4.78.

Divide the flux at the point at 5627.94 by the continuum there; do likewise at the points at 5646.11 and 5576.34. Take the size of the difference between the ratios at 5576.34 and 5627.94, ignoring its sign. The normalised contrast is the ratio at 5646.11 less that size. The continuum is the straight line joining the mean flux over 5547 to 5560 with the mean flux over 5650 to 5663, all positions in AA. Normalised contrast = 0.94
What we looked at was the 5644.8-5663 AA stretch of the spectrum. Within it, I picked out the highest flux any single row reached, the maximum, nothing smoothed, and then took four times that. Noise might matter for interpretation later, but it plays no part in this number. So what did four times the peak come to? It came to 94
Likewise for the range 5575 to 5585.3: 92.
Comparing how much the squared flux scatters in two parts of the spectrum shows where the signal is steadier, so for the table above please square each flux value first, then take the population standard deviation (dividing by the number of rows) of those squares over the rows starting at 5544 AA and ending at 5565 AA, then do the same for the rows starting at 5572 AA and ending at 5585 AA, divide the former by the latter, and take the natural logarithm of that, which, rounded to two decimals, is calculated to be 0.73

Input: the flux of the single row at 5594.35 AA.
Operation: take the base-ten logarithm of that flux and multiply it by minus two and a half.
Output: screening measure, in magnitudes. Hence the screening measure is -3.39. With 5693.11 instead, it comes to -3.39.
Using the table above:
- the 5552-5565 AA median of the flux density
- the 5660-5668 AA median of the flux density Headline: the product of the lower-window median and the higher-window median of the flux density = 522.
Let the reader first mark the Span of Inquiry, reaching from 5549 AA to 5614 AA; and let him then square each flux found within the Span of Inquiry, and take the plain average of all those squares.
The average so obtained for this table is 522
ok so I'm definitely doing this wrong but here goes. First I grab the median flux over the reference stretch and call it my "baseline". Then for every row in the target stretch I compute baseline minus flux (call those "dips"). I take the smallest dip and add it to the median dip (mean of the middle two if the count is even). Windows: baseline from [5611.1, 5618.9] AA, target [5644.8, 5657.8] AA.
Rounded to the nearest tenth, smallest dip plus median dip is -1.8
